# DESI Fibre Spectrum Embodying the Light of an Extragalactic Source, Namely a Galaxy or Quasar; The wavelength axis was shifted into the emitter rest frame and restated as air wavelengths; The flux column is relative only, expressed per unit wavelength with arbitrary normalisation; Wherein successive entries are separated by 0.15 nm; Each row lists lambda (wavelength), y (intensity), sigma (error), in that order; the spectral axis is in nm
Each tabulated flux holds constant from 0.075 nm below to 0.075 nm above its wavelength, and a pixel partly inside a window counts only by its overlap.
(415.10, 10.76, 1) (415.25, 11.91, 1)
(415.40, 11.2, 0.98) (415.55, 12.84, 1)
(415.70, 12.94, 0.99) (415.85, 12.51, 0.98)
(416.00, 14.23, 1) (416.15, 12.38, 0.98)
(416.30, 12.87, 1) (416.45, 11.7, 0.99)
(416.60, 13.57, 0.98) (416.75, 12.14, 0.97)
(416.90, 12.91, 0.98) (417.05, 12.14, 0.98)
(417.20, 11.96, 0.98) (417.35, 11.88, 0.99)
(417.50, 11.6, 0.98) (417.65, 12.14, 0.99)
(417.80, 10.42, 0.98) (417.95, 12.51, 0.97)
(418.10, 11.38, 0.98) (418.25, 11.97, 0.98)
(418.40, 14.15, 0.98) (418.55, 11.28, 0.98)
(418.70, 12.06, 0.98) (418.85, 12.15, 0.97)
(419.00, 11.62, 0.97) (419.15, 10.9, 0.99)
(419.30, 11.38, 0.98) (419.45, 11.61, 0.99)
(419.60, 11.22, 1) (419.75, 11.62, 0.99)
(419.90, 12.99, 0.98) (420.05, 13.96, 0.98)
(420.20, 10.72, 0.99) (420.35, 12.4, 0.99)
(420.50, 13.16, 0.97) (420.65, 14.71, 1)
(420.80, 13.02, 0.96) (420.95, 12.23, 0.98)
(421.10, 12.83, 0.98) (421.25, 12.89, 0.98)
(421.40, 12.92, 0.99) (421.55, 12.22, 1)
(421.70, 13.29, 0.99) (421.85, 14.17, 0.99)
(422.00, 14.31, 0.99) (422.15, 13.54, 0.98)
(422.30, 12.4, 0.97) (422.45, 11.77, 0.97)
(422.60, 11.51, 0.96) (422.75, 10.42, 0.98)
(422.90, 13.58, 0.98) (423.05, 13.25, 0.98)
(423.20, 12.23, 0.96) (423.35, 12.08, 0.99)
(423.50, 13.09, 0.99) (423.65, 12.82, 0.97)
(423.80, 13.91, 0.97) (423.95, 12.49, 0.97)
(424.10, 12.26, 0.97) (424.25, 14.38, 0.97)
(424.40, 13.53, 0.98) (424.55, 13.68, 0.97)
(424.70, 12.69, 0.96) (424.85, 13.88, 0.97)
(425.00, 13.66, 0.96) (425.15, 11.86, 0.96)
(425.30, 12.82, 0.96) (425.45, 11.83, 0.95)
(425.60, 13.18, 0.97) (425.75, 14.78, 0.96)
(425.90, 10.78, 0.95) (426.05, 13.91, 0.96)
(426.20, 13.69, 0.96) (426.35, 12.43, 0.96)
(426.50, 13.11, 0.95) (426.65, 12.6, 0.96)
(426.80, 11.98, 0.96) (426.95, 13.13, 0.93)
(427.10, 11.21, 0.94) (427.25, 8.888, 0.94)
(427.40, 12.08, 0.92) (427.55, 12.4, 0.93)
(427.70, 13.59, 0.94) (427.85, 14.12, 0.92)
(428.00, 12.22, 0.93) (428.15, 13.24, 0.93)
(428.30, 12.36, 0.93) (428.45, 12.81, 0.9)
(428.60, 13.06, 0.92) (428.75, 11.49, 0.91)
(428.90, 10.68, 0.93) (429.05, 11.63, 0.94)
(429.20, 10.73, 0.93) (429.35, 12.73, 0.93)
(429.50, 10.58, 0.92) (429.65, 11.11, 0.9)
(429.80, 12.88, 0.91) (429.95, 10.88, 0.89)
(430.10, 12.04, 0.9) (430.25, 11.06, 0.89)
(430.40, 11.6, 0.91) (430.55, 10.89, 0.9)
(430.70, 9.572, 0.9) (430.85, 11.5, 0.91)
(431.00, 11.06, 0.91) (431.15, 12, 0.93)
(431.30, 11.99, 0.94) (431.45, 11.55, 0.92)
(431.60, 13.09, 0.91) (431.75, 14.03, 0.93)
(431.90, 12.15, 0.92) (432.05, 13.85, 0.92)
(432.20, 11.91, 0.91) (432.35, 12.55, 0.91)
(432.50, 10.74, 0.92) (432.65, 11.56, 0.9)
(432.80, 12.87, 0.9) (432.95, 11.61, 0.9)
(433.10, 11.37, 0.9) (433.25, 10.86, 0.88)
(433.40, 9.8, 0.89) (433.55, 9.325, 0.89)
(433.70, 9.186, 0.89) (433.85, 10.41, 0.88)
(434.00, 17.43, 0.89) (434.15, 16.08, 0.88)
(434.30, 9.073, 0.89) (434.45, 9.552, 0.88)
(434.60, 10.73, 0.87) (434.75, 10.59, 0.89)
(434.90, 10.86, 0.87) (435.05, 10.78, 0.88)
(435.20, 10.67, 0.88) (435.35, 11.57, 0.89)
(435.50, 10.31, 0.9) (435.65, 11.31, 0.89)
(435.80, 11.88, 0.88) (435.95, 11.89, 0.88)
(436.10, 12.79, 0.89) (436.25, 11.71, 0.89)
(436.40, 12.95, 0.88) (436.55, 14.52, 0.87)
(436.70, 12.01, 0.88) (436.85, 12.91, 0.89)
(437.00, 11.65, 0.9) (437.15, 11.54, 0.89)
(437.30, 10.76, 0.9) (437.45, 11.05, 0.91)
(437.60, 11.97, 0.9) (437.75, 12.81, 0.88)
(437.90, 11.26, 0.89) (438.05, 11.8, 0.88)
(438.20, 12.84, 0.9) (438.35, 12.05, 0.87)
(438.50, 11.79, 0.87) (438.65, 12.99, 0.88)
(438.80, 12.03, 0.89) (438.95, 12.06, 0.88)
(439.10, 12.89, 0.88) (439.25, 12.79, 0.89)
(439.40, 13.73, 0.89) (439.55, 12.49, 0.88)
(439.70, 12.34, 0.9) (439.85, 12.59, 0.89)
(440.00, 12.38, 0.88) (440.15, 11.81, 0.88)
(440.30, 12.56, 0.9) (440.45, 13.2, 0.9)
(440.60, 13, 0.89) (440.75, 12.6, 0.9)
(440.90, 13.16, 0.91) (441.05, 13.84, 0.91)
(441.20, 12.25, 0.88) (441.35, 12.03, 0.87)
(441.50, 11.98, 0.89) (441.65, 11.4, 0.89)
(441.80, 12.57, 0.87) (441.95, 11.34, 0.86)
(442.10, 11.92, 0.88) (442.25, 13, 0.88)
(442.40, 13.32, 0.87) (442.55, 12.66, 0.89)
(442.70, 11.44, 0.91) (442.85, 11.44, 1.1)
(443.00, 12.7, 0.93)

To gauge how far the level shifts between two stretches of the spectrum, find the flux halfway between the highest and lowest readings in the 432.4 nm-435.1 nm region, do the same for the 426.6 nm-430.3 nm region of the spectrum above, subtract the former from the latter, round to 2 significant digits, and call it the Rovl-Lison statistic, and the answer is -1.7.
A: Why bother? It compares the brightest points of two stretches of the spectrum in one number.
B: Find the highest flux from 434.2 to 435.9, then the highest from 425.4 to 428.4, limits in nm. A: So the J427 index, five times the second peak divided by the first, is 6.2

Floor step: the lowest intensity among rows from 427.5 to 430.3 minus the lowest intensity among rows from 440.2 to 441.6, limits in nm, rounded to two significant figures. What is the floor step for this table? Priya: -1.4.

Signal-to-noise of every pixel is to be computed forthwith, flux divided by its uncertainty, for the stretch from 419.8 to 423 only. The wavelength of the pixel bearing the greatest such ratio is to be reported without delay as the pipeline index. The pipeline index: 420.65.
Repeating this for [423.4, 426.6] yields 425.75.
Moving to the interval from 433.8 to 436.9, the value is 434.00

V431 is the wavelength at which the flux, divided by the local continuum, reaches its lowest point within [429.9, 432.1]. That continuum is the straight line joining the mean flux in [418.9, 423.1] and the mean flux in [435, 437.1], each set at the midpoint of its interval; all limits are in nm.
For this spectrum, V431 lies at 430.70 nm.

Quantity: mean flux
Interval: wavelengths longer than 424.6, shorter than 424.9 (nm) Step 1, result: 13.3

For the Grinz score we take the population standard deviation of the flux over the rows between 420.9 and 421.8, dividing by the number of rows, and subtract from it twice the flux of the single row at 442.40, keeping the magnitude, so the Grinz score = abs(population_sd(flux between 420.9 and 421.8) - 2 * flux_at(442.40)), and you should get 26.3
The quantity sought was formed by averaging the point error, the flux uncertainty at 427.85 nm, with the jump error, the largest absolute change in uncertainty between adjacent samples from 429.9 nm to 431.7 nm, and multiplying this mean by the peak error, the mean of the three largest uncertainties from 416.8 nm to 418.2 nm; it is 0.464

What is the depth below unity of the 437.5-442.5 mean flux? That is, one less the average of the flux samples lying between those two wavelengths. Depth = -11.4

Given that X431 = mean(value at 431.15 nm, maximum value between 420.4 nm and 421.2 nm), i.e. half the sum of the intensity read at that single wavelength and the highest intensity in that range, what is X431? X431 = 13.4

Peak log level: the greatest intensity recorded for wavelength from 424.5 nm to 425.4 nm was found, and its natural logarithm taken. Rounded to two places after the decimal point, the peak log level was 2.63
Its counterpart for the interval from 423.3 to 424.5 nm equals 2.67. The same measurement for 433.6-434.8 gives 2.86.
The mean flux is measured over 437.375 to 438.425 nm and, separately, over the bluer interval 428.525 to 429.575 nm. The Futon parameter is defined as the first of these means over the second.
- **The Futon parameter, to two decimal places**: 1.04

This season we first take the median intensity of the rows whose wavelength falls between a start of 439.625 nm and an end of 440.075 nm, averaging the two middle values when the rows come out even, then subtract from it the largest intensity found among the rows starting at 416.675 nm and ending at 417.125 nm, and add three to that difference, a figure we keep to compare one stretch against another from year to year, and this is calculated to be 2.5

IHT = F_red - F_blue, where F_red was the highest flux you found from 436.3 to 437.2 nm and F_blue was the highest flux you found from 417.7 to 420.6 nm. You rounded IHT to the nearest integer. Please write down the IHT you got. 0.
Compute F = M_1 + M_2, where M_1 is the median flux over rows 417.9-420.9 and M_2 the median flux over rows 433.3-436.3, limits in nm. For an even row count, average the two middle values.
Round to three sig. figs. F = 22.8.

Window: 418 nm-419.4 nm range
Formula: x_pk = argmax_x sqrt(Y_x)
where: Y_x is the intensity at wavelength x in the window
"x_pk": 418.40 nm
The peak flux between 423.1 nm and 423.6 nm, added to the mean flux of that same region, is 25.6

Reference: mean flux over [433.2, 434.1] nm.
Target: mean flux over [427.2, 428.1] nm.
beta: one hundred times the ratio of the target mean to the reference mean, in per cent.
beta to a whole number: 109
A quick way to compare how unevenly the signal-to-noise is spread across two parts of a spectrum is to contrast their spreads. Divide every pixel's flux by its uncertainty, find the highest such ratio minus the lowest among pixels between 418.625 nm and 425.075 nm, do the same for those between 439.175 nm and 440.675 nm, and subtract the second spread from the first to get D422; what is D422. 2.2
